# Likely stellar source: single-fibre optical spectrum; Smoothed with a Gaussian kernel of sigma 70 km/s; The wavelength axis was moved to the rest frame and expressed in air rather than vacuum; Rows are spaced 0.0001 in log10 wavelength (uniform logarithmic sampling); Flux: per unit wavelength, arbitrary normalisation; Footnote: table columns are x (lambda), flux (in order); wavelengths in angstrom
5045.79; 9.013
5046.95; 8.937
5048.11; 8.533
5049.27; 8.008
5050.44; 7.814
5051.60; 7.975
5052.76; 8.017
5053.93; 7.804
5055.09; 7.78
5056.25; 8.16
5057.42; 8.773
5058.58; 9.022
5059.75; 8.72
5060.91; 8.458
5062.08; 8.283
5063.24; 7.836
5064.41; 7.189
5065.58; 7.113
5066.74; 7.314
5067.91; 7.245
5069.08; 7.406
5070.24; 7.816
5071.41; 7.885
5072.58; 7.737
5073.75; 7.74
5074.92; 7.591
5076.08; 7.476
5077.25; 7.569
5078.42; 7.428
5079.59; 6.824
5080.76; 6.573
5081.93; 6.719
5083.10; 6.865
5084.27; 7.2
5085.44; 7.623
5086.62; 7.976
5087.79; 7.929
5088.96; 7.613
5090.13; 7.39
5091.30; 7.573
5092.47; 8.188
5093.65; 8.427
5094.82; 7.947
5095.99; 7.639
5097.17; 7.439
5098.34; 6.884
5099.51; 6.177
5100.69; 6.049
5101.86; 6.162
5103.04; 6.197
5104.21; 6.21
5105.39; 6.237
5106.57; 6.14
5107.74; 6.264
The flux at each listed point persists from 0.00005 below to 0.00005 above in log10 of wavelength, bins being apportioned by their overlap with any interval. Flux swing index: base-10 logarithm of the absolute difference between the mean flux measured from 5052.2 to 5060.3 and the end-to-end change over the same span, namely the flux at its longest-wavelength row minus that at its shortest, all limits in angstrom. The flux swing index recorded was 0.882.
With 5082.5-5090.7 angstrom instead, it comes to 0.844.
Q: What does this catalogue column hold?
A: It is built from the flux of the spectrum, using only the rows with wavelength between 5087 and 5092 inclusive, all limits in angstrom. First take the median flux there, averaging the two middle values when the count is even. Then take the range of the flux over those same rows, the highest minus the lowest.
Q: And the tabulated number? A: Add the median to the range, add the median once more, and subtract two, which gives 13.7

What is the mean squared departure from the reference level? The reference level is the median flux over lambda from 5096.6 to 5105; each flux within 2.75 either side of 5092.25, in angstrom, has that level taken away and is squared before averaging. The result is 3.1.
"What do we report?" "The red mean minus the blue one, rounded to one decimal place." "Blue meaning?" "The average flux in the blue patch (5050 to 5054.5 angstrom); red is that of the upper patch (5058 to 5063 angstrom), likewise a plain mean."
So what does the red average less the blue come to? 0.7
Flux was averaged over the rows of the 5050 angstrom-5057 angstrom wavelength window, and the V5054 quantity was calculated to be 7.9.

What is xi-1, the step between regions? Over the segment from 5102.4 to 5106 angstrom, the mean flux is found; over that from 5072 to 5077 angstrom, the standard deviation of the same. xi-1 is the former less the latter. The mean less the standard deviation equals 6.1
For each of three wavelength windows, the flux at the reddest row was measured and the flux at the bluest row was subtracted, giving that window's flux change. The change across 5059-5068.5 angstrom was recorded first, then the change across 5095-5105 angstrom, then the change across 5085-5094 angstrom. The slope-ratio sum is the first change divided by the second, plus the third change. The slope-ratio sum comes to 2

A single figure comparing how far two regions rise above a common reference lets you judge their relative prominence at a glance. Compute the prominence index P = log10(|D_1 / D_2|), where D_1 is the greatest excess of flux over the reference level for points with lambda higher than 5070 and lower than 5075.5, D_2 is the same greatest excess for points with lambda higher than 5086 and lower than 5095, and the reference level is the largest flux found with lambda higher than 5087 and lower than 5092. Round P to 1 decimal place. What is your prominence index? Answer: -1.1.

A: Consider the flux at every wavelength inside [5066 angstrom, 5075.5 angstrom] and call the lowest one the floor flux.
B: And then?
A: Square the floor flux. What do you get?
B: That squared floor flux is 52.5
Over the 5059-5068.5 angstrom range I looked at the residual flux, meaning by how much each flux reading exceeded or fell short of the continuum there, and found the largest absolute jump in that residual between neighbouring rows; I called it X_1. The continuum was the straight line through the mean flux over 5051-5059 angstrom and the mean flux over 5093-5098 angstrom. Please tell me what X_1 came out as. 0.64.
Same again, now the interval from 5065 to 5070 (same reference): 0.21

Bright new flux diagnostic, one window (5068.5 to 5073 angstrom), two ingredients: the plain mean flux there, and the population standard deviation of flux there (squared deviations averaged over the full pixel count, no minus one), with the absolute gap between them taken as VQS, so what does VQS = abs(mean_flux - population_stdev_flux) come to 7.5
